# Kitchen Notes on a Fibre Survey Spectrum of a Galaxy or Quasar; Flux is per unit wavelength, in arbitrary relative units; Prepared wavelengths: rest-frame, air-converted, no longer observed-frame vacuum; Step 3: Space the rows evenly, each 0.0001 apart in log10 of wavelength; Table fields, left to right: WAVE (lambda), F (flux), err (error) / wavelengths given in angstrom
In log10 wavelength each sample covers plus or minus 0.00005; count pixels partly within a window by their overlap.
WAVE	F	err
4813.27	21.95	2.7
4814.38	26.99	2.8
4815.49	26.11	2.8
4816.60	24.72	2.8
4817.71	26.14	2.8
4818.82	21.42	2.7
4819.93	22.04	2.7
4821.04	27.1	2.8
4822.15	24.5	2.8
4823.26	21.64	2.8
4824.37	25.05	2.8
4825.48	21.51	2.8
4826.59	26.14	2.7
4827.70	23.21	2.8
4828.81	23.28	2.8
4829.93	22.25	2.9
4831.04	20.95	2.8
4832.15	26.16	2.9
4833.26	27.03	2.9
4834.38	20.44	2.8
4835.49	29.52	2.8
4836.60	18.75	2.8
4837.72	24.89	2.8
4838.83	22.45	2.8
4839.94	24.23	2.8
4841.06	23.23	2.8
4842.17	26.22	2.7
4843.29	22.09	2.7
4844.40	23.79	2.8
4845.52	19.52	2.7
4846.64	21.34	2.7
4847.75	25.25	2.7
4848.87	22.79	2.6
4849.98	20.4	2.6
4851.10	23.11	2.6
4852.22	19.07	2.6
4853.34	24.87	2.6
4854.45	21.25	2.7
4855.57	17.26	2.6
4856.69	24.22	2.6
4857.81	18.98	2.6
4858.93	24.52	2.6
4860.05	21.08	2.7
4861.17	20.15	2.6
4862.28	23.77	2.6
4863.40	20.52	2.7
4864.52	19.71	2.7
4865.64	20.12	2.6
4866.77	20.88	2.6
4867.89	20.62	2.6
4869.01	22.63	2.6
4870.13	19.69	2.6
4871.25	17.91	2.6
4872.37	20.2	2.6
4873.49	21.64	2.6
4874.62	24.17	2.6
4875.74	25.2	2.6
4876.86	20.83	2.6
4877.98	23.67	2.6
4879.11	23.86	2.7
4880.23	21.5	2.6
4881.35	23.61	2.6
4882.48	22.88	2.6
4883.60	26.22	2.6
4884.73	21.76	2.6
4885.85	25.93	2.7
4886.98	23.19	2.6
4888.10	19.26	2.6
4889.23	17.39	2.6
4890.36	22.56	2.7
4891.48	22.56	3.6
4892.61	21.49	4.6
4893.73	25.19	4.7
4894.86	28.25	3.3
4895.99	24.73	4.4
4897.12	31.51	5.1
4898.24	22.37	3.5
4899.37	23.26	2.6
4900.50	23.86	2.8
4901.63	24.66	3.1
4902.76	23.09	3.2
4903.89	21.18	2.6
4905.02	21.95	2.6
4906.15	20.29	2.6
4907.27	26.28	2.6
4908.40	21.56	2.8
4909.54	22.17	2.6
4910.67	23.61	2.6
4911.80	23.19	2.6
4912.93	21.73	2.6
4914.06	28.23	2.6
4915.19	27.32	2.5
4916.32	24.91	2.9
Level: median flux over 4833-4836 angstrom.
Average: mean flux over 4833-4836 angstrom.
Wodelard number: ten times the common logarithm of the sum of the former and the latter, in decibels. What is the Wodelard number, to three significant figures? 17.2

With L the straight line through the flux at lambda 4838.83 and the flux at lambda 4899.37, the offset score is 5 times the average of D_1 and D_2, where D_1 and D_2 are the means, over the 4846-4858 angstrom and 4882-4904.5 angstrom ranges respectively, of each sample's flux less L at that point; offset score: -1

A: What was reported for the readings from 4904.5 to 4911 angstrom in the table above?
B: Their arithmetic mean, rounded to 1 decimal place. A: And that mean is 22.6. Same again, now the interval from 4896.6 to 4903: 24.8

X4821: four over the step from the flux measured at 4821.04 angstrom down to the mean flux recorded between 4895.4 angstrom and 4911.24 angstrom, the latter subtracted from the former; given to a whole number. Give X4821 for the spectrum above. 1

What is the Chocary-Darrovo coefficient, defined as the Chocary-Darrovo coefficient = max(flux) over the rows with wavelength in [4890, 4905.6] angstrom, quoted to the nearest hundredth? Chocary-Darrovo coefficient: 31.51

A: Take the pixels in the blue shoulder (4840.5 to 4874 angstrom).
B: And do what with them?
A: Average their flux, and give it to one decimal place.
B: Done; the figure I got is 21.6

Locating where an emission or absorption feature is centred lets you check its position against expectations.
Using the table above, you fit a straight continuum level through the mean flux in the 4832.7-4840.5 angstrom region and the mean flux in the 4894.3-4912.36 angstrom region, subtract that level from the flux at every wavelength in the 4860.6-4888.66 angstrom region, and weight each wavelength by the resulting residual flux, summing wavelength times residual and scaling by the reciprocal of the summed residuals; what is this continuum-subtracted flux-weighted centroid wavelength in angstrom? 4870.6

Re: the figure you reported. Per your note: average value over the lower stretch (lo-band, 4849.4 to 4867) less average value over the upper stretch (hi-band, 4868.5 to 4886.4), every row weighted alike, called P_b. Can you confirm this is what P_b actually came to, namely -1.4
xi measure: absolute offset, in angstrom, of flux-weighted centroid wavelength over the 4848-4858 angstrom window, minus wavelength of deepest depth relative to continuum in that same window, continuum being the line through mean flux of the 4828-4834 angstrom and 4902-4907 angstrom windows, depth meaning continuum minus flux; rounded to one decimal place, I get 2.3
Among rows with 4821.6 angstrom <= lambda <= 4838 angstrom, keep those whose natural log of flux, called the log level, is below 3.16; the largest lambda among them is 4836.60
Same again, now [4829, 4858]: 4857.81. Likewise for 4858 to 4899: 4898.24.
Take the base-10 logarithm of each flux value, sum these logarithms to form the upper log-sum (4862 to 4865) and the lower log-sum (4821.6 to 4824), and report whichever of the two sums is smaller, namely 2.7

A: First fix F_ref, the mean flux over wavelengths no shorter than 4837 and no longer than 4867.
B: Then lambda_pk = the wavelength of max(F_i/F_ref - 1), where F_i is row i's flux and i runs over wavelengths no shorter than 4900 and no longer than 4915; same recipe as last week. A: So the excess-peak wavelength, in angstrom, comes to 4914.06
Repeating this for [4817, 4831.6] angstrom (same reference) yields 4821.04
